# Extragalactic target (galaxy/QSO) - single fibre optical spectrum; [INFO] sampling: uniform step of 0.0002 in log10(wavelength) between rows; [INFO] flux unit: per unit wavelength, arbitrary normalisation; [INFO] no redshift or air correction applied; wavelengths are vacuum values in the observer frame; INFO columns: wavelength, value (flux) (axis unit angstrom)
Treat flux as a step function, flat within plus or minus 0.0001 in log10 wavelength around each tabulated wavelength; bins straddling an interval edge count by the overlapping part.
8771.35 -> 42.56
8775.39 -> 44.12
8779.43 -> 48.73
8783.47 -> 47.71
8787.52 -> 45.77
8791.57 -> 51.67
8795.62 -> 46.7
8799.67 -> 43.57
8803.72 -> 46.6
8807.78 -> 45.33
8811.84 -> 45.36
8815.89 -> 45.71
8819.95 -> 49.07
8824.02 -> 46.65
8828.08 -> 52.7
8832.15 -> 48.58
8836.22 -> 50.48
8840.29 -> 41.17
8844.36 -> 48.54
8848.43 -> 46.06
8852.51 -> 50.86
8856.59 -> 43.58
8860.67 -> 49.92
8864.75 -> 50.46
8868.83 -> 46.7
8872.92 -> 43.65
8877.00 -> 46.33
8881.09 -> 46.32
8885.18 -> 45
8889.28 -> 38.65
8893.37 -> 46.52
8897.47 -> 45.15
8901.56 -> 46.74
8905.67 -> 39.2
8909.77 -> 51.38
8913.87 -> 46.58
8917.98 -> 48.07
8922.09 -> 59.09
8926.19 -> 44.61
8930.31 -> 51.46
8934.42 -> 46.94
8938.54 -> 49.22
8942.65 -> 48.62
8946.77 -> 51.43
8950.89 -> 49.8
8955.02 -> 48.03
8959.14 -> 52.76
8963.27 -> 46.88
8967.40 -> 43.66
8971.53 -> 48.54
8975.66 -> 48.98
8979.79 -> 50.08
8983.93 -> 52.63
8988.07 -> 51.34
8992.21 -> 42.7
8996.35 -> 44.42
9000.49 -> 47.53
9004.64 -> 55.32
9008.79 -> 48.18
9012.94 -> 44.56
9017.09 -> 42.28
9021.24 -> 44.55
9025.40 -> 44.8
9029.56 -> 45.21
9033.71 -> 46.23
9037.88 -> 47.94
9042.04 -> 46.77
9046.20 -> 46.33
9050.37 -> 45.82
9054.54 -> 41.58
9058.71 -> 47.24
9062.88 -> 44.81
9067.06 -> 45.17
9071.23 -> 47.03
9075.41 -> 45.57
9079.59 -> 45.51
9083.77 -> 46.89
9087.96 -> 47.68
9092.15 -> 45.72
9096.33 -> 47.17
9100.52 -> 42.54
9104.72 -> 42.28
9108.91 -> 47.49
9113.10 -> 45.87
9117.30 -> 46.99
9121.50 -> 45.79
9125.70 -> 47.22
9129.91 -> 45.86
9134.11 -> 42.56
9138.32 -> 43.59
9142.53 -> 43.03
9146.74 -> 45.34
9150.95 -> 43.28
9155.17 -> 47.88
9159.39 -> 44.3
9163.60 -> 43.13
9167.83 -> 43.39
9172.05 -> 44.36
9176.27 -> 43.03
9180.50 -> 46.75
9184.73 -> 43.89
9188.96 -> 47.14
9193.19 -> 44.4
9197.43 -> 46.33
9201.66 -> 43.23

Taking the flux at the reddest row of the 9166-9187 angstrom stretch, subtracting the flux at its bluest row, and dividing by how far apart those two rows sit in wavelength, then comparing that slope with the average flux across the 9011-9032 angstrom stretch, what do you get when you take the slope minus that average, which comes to -44.3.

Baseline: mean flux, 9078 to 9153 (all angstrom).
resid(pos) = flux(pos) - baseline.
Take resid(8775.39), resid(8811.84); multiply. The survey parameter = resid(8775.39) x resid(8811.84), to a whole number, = 0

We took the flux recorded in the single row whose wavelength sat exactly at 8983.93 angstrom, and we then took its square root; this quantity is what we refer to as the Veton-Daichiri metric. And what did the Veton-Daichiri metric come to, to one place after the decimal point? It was 7.3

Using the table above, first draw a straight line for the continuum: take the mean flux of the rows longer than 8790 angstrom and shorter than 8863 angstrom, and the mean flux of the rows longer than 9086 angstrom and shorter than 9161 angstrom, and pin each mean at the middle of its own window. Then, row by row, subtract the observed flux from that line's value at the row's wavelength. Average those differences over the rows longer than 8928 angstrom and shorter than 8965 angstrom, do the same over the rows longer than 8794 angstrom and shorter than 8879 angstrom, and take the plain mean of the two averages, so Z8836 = -1.4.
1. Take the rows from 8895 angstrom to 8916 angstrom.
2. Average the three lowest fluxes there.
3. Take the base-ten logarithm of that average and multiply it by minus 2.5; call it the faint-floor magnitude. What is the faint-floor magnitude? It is -4.10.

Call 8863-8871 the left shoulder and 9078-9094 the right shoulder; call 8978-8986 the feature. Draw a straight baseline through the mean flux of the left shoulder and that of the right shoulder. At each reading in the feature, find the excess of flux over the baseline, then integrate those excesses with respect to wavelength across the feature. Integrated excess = 32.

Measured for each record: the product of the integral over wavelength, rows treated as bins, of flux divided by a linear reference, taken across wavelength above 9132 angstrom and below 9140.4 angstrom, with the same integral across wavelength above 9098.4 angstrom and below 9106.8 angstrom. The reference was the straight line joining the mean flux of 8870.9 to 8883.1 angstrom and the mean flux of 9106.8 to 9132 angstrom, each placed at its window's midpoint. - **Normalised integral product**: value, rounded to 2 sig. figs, 60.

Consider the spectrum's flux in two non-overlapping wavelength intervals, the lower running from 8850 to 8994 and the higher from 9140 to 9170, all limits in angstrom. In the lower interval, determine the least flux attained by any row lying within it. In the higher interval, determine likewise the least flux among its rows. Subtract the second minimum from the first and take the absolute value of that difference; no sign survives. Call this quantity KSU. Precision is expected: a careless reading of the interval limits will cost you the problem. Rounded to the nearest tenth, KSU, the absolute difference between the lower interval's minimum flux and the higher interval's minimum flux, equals 4.4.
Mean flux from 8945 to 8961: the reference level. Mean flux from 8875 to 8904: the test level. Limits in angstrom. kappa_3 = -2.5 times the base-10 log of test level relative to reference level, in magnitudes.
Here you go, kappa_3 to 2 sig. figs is 0.13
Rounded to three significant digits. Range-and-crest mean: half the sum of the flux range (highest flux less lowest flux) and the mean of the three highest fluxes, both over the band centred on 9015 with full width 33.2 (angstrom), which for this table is 31.7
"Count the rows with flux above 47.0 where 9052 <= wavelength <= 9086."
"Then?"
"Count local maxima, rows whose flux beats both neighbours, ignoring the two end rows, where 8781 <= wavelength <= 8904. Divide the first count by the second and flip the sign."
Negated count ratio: -0.2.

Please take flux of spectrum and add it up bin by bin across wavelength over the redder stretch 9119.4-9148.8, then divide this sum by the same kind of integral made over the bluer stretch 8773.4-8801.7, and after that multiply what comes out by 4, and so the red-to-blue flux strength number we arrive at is 3.97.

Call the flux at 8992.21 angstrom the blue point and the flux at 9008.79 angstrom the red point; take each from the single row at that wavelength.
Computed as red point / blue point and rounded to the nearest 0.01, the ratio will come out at 1.13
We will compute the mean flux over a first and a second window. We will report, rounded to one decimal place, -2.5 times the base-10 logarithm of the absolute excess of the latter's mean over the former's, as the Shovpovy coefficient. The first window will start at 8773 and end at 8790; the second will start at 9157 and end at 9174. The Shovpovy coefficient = -1.1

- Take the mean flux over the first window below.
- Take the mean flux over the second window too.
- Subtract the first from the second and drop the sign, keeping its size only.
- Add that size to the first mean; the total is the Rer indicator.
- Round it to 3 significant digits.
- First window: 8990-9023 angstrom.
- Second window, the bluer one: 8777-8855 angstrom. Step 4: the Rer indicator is 47.4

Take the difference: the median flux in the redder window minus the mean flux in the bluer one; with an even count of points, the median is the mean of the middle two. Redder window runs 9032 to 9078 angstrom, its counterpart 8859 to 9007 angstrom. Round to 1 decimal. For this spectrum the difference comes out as -1.7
